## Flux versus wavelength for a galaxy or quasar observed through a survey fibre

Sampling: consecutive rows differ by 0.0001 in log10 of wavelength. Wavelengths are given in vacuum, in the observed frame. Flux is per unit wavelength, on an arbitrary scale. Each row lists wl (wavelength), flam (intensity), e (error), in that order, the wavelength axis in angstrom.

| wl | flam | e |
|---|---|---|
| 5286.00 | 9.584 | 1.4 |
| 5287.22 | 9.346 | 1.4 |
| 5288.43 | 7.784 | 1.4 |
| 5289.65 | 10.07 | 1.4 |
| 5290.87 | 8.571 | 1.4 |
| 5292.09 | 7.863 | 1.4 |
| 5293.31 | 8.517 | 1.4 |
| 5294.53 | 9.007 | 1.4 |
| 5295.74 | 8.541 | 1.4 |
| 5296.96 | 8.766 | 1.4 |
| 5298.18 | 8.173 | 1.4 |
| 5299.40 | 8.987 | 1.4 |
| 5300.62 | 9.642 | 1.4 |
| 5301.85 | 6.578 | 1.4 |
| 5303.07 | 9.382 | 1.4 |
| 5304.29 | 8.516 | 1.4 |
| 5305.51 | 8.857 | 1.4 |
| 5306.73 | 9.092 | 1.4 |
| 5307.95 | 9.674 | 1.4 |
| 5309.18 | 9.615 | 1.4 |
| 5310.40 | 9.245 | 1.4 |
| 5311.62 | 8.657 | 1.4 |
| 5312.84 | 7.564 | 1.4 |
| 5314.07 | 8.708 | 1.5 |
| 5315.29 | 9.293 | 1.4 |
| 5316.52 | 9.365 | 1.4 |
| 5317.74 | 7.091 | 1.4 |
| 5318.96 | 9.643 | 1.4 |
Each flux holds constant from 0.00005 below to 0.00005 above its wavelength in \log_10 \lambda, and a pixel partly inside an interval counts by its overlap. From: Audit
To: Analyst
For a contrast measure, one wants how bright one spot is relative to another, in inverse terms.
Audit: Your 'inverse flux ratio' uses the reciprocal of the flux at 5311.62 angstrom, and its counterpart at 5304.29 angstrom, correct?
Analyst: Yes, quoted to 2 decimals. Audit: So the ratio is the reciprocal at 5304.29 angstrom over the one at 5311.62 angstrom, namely 1.02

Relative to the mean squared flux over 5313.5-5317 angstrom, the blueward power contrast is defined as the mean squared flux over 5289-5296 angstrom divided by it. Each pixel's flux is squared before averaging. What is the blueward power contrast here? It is 0.93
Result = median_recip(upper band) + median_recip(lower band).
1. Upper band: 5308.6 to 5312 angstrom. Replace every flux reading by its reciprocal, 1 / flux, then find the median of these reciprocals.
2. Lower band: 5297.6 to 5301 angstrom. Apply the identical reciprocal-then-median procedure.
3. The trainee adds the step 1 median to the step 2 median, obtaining 0.219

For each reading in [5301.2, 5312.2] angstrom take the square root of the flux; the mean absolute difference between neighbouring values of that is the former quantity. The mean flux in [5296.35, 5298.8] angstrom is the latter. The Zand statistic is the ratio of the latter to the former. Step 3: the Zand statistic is 68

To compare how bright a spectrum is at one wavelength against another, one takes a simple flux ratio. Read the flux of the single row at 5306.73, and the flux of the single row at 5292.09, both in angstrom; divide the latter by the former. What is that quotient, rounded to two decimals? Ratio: 0.86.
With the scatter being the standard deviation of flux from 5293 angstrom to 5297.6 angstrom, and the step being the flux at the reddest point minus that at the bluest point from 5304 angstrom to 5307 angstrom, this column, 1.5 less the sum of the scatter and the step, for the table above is 0.7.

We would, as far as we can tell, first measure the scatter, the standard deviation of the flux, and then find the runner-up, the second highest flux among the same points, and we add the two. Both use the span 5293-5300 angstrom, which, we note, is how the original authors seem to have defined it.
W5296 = 9.3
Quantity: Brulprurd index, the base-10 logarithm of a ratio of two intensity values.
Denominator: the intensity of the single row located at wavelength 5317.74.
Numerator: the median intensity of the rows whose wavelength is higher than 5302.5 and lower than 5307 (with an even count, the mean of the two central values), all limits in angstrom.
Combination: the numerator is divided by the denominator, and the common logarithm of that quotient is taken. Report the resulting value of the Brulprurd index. 0.10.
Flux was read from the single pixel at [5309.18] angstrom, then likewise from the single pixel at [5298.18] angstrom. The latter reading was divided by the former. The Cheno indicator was 0.85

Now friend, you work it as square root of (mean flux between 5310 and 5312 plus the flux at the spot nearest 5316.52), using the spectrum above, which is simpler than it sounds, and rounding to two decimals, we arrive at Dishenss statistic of 4.28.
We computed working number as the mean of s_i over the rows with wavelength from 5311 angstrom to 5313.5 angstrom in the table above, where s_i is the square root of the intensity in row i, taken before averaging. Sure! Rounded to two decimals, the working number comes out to 2.85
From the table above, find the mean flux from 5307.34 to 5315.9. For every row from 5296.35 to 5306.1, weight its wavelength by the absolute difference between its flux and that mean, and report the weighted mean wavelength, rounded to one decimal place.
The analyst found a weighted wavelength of 5301.3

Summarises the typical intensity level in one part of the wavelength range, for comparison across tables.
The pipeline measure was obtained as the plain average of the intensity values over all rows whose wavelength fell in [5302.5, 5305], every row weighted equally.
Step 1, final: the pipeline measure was 8.95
